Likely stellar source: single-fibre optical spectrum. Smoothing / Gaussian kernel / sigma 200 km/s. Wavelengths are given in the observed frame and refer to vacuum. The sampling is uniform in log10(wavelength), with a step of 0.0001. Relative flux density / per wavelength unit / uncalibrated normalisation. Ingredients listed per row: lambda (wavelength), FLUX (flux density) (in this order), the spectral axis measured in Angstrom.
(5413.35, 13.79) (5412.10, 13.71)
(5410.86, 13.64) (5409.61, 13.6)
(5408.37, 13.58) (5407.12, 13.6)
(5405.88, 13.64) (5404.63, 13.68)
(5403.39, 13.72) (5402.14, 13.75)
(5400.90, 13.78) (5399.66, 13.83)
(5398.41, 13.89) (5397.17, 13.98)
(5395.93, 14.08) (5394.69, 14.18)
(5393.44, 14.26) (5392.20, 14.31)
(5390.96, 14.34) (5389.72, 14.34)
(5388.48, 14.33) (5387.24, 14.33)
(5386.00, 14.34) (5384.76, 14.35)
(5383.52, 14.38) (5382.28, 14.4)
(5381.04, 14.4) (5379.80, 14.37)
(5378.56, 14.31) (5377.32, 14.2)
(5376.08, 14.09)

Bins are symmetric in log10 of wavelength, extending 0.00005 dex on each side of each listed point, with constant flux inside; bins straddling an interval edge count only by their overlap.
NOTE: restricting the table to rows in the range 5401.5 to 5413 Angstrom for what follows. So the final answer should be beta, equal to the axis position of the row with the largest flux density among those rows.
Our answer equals 5402.14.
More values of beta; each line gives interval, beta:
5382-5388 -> 5382.28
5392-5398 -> 5392.20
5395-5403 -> 5395.93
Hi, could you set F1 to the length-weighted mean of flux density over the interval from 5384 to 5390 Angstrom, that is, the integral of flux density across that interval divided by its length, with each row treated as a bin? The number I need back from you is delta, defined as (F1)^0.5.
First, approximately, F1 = 14.3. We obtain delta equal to 3.79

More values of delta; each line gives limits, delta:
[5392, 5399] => 3.76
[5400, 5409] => 3.70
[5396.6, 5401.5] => 3.72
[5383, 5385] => 3.79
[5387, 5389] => 3.79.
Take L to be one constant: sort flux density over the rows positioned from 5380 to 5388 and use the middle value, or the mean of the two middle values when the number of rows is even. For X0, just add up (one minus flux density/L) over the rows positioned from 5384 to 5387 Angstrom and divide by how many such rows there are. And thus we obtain 0.001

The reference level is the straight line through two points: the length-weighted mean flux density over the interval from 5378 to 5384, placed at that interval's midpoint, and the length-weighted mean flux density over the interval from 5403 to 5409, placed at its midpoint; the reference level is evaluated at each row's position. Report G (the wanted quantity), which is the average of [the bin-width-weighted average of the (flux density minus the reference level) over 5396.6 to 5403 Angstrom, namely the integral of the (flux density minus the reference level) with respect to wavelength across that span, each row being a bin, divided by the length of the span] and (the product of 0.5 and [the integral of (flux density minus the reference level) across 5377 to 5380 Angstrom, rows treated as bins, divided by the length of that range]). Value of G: -0.03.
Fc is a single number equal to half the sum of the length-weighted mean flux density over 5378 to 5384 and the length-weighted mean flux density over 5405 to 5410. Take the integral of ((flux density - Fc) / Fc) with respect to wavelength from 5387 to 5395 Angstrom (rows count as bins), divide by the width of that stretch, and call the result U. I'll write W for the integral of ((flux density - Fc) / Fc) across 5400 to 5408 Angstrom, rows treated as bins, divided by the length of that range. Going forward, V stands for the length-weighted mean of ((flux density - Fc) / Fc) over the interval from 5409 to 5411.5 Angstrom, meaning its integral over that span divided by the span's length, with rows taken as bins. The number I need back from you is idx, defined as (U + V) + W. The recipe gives -0.024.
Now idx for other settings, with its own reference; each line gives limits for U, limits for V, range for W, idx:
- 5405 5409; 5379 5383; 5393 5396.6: 0.015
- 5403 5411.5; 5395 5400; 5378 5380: -0.002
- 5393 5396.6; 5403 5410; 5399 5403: -0.027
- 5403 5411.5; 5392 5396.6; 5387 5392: 0.015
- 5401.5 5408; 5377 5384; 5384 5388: 0.029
